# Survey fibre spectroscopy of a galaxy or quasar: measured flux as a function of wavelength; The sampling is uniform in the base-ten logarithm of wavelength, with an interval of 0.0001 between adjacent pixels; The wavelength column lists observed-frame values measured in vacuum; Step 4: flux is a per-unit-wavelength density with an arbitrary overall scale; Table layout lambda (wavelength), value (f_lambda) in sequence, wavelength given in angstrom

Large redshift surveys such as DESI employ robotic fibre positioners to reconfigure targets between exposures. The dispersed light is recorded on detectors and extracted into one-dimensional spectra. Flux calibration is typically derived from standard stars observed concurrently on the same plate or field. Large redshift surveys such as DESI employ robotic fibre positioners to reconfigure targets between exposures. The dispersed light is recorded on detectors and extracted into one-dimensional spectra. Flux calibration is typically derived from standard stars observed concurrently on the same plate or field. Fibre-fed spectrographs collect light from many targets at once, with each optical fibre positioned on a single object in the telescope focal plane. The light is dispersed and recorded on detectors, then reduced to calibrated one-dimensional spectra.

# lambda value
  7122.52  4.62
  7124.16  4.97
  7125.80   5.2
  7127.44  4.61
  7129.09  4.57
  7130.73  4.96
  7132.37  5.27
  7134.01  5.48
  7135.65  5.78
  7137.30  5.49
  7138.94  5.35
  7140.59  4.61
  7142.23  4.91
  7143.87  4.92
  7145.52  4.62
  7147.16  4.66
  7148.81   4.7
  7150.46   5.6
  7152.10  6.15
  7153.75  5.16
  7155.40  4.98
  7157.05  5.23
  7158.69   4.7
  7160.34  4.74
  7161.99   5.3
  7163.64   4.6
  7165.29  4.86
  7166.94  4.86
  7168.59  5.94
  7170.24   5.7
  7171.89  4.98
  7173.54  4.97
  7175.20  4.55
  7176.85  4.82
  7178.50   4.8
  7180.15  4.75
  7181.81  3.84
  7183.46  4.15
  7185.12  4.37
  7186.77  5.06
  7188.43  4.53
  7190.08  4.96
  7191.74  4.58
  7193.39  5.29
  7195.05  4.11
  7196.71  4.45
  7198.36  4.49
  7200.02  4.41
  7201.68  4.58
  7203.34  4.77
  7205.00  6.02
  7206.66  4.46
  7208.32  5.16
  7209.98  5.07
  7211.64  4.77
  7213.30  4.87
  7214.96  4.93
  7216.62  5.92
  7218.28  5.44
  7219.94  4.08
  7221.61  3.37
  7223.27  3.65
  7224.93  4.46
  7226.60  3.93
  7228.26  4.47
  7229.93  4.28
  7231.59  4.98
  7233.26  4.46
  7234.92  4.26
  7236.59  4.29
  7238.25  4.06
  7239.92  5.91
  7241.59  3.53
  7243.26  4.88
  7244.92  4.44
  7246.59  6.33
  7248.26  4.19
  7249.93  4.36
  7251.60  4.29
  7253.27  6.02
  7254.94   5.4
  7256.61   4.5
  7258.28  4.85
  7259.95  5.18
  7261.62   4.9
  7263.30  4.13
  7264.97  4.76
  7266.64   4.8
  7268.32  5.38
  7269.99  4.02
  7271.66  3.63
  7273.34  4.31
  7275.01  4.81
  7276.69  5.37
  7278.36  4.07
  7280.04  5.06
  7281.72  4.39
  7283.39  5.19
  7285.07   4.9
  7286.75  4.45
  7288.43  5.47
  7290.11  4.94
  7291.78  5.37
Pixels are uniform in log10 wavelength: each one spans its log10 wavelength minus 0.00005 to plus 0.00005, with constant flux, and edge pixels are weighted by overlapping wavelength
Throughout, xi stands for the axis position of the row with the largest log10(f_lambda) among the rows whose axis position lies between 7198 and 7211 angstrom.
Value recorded 7205.00 angstrom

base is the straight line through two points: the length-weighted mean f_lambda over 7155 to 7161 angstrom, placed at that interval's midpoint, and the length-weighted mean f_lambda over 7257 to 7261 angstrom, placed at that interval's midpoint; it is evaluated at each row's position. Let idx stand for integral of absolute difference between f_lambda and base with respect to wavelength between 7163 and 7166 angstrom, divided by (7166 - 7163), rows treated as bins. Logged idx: 0.19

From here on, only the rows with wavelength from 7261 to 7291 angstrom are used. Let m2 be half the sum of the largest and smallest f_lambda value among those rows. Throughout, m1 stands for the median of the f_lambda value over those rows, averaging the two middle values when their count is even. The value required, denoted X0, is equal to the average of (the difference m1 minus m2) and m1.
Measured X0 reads 2.53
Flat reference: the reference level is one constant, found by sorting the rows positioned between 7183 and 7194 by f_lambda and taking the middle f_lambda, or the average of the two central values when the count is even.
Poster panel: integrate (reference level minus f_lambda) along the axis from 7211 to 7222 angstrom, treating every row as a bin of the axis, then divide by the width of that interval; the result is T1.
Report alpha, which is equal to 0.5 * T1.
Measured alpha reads -0.12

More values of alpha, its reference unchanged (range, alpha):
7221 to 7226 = 0.36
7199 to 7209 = -0.15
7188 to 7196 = -0.06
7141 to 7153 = -0.24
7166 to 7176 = -0.29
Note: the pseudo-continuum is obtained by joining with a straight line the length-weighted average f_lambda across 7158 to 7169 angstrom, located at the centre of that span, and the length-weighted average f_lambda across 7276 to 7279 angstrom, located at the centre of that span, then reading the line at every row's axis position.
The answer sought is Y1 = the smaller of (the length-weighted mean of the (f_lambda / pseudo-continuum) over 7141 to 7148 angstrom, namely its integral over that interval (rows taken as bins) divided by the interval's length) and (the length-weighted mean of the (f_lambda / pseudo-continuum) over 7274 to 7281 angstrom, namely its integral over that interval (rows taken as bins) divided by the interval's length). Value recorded 0.95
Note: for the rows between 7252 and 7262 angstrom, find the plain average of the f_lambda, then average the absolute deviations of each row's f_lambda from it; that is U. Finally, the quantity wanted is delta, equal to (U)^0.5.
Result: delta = 0.63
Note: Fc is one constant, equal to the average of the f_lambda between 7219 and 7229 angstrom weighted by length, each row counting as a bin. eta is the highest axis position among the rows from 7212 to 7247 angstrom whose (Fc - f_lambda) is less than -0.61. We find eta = 7246.59 angstrom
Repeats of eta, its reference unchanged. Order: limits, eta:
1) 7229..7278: 7276.69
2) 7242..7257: 7254.94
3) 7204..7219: 7218.28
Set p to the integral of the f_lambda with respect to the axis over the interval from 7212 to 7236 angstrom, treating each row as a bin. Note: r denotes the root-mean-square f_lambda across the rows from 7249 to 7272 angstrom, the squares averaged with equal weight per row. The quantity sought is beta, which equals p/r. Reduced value 22.7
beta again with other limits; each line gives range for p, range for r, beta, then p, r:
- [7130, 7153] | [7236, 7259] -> 24.5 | 119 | 4.86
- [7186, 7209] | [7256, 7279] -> 23.6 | 110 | 4.65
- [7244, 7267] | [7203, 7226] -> 23.2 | 112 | 4.84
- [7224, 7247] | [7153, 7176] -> 20.7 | 105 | 5.06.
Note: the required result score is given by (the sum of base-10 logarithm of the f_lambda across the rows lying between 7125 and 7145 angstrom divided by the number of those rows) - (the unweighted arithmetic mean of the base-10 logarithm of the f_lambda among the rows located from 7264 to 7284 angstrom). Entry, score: 0.042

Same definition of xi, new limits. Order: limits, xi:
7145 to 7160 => 7152.10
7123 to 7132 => 7125.80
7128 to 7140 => 7135.65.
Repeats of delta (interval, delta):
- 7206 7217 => 0.55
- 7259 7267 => 0.50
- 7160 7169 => 0.62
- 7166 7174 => 0.65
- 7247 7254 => 0.81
